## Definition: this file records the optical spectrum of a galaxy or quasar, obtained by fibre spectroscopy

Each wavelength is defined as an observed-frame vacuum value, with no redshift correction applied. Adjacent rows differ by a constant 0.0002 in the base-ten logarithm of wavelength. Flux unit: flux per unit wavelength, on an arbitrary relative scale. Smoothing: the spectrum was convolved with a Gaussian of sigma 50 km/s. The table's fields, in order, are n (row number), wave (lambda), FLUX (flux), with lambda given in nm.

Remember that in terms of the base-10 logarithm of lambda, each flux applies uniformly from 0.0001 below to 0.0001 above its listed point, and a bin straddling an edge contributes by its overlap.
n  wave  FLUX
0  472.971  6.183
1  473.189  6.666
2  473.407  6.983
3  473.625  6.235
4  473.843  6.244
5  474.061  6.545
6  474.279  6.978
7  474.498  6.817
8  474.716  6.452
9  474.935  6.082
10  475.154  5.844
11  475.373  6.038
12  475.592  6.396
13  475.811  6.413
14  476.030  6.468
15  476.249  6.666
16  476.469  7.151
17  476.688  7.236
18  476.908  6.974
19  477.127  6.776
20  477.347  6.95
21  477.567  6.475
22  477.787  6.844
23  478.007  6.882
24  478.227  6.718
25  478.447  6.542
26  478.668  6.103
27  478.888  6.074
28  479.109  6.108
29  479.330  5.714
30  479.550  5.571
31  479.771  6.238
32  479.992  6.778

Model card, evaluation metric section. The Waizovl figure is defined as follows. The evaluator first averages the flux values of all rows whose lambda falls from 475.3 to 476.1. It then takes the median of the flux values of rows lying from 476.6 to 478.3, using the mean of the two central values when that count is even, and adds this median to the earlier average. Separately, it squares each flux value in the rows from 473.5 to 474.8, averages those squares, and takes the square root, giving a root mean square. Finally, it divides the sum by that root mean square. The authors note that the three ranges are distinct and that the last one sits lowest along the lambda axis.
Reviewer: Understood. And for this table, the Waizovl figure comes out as 2.01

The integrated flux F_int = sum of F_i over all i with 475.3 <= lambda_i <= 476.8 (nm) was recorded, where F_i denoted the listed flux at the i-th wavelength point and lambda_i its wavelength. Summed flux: 46.4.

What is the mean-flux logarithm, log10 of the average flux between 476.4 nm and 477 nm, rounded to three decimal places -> 0.853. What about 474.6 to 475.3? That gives 0.787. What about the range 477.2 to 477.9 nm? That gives 0.830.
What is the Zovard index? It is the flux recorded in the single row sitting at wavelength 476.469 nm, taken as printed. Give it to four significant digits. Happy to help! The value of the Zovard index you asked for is 7.151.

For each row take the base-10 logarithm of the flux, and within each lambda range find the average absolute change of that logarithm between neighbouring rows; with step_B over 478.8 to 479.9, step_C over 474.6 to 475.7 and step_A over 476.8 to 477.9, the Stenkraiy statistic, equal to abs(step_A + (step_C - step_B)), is 0.017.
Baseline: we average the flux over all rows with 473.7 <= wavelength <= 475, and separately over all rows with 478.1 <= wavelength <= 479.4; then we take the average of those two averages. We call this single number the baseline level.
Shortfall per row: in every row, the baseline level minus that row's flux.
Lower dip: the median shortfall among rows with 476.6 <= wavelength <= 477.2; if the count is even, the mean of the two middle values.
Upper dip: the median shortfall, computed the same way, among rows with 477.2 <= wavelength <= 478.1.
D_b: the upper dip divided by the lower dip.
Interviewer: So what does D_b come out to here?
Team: 0.8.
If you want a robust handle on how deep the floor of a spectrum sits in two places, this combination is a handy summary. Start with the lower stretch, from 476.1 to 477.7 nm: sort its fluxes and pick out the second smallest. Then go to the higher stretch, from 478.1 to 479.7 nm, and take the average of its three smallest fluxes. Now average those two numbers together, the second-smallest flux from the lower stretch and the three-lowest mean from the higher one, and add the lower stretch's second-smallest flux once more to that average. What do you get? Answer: 12.9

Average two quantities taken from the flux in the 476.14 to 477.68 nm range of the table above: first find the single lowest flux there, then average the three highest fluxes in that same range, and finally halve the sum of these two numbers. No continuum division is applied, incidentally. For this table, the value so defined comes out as 6.8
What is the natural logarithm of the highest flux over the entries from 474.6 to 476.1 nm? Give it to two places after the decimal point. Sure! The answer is 1.87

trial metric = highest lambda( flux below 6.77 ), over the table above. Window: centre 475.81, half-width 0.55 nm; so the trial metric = 476.249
